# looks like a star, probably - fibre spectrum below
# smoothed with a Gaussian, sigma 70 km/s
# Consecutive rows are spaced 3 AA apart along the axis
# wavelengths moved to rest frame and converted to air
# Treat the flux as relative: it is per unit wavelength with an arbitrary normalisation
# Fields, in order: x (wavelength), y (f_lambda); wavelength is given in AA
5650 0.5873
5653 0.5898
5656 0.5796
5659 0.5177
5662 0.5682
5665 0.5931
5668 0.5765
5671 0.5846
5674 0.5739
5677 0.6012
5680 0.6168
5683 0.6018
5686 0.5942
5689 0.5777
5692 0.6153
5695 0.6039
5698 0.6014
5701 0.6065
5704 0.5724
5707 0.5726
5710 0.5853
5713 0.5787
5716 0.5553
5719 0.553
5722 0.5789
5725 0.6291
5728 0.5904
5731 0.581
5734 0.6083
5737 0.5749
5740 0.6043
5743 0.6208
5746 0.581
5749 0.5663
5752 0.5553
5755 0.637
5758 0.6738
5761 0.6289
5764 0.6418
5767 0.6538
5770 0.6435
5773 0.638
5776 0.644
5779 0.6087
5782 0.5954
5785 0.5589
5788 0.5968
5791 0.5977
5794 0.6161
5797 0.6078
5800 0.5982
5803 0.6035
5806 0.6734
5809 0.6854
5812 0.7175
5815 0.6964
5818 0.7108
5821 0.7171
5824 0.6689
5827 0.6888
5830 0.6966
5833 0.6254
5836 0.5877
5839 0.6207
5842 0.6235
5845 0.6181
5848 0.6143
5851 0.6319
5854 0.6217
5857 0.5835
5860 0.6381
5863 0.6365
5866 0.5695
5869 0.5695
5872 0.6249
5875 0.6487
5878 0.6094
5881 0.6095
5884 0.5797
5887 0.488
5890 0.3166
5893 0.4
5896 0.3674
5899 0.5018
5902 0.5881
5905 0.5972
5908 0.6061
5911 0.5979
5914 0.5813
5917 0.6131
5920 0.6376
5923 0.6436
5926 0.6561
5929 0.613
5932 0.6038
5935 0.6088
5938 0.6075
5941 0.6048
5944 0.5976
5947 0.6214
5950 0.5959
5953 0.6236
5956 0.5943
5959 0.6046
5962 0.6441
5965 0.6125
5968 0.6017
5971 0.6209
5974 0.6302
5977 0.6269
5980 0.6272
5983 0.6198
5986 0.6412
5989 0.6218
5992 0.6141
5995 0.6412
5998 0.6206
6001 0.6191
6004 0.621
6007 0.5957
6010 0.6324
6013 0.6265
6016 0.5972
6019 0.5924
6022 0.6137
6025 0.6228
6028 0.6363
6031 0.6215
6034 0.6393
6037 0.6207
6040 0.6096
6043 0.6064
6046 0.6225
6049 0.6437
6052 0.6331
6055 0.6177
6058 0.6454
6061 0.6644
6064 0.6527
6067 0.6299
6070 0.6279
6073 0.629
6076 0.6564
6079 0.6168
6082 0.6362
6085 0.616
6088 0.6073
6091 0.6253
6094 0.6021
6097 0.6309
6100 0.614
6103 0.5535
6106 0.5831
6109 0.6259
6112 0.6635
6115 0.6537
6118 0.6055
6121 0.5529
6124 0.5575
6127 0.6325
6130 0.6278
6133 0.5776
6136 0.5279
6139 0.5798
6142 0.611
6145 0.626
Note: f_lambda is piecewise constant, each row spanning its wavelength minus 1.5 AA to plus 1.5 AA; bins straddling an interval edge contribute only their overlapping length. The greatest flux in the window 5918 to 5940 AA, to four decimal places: 0.6561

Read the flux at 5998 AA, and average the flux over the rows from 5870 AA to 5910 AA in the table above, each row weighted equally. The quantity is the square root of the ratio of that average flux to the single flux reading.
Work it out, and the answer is 0.93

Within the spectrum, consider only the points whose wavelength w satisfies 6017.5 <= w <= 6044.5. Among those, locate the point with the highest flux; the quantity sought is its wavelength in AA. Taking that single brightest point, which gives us 6034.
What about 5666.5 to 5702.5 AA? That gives 5680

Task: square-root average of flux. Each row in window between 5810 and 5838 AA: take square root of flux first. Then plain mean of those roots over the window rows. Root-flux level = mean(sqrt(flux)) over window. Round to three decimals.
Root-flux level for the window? 0.823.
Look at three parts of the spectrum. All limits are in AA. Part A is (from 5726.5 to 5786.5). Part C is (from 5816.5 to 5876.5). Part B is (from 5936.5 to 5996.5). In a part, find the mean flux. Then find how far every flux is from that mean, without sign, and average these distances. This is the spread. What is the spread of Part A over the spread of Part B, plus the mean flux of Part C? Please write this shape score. 2.94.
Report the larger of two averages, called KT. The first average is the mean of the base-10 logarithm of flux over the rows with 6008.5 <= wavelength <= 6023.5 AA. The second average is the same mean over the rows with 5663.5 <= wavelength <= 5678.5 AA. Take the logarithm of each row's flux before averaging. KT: -0.213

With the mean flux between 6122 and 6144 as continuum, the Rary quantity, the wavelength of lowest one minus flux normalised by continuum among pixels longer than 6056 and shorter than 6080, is 6061 AA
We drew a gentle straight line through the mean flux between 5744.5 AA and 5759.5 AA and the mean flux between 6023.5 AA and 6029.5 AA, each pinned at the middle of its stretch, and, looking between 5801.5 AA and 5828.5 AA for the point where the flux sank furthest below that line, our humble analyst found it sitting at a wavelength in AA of 5803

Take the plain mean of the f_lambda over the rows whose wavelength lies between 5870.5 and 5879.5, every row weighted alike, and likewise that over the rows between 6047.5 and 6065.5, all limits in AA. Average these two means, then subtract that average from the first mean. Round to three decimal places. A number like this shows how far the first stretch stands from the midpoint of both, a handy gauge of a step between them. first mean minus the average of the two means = -0.008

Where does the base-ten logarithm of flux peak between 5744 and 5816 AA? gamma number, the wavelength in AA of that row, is 5812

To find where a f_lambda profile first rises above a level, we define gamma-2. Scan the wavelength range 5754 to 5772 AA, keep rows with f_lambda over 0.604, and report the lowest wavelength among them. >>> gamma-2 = 5755 AA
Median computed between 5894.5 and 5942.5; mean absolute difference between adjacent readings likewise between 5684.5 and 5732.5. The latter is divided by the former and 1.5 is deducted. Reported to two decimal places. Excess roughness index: -1.47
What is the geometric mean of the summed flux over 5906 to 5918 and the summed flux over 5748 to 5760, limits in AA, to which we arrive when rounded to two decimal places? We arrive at 2.42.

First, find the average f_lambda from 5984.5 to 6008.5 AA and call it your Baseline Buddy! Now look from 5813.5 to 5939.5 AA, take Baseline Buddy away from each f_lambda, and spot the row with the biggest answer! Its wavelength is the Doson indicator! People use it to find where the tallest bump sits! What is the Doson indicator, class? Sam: 5821 AA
